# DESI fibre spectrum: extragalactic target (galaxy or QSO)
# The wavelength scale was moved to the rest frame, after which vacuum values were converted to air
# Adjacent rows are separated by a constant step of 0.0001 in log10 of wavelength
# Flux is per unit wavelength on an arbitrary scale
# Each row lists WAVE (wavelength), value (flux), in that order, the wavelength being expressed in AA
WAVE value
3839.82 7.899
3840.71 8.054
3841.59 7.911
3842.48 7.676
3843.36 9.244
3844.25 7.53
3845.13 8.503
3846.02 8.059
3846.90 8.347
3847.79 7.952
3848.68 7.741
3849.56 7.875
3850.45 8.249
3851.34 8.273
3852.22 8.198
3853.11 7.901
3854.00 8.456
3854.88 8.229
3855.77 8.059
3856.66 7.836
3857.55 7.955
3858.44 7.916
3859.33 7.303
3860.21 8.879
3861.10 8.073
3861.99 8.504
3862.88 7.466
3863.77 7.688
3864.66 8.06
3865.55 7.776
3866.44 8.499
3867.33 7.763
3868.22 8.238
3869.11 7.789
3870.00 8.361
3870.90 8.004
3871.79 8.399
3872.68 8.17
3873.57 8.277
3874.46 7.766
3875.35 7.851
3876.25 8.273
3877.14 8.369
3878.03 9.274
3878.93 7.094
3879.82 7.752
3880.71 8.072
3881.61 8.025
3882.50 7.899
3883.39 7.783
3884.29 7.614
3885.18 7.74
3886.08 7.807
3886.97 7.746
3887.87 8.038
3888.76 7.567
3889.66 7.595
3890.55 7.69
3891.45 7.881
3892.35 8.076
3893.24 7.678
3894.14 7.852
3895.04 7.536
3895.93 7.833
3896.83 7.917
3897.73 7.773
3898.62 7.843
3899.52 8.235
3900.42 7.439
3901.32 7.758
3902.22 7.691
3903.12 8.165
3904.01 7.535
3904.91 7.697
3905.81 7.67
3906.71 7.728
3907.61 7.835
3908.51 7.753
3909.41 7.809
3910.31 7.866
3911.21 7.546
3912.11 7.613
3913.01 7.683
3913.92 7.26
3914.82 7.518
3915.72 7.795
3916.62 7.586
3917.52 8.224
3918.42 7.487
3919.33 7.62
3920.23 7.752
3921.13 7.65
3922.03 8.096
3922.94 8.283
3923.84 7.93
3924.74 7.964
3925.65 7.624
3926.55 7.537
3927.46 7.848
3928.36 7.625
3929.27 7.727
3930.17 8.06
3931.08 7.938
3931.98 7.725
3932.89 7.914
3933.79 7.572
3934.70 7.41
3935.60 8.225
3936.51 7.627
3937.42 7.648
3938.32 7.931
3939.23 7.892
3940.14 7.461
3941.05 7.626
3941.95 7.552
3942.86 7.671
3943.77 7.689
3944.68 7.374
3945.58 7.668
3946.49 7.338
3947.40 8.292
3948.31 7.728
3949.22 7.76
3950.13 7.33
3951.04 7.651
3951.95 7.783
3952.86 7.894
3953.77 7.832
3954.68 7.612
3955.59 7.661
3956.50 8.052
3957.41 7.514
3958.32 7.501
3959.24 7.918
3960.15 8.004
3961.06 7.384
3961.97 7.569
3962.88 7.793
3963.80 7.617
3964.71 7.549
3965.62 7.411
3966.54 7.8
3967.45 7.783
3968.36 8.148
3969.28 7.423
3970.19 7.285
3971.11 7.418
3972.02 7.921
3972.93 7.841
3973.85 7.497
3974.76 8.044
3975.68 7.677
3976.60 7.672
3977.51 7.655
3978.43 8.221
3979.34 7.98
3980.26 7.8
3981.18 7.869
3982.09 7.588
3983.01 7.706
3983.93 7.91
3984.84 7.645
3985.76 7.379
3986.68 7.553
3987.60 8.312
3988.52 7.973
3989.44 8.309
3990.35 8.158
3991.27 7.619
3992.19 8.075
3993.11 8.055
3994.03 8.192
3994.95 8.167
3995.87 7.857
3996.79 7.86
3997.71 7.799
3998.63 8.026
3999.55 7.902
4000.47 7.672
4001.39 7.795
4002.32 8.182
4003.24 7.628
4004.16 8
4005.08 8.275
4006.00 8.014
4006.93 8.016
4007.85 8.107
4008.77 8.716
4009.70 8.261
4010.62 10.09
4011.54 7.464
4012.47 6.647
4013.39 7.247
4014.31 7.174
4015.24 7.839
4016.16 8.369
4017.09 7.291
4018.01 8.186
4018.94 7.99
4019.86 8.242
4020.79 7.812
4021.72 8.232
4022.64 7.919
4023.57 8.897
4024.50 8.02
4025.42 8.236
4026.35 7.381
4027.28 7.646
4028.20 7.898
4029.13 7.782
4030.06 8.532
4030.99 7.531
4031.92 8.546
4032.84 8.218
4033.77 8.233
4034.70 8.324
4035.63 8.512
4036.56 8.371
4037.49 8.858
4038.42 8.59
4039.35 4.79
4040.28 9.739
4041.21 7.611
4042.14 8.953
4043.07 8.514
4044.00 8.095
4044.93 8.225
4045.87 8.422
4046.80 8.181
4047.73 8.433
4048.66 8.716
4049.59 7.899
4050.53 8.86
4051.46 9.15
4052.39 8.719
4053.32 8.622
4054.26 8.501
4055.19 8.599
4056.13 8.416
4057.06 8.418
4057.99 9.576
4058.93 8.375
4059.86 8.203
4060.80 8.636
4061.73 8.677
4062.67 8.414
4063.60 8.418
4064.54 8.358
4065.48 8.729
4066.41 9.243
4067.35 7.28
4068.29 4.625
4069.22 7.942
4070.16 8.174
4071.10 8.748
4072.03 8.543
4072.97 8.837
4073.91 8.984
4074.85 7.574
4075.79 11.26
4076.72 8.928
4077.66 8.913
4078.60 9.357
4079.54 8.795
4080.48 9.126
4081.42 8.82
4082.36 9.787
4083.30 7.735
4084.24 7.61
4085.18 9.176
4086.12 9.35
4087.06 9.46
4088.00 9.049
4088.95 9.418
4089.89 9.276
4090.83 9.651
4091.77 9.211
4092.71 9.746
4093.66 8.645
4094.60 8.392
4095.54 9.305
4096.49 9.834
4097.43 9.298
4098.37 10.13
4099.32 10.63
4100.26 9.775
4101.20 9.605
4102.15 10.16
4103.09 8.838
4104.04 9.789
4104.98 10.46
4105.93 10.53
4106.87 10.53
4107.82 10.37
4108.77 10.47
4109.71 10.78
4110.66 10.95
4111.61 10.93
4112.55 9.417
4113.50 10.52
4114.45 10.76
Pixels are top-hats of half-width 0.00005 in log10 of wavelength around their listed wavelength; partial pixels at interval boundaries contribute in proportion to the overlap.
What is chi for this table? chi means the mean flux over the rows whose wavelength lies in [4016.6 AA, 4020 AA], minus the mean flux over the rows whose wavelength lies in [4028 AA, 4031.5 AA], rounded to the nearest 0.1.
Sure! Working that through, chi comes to 0.0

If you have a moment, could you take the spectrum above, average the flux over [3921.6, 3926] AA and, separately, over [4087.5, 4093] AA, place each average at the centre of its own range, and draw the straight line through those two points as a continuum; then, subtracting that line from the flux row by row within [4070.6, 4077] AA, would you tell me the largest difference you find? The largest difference 2.0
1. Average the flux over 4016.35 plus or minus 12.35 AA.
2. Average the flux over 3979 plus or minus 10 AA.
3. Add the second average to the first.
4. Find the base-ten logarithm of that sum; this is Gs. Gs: 1.20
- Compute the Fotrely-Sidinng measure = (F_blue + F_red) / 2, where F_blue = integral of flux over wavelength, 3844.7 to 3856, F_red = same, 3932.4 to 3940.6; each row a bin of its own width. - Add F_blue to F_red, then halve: 78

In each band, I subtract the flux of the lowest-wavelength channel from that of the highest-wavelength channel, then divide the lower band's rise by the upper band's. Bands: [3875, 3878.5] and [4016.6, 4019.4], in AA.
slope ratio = 2.0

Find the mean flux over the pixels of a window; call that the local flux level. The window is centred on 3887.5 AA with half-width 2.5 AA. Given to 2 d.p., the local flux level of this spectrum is 7.75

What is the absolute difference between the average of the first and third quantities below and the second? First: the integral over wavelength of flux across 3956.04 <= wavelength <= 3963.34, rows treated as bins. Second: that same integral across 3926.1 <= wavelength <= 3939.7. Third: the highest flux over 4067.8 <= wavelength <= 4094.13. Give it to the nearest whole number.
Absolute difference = 72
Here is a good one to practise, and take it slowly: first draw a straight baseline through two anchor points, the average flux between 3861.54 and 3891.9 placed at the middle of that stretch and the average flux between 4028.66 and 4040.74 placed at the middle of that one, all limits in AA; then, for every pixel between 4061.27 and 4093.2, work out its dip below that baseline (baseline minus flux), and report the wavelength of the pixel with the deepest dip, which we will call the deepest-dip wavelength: 4068.29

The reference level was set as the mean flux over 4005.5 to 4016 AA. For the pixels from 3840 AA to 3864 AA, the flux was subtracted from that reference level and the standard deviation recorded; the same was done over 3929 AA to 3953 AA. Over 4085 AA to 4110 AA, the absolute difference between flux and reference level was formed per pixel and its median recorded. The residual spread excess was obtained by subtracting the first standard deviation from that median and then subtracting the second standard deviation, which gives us 1.0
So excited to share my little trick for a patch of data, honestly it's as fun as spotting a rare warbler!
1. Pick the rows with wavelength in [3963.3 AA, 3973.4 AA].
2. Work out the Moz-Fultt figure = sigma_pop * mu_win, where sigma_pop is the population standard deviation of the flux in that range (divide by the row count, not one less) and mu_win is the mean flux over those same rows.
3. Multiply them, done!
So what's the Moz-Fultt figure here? 1.9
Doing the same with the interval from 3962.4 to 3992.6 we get 2.1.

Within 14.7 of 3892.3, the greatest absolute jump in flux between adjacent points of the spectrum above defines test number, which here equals 2.18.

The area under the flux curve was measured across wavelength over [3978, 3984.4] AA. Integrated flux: 50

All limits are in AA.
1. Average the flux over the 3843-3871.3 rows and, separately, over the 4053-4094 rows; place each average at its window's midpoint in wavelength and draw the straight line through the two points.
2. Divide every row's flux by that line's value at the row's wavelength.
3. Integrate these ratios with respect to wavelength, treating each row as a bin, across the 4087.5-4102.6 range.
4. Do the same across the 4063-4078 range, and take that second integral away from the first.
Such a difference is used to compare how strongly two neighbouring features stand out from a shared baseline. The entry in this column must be 1.9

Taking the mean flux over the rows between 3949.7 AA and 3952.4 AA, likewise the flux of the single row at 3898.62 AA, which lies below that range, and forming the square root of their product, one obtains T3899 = 7.7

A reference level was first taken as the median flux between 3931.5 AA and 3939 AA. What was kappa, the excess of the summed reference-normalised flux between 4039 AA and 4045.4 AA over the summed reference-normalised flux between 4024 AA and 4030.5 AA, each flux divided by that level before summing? 0.1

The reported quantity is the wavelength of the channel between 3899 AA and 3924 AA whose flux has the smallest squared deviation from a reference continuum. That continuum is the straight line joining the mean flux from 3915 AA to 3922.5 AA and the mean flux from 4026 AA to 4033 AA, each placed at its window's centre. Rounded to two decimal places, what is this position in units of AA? 3908.51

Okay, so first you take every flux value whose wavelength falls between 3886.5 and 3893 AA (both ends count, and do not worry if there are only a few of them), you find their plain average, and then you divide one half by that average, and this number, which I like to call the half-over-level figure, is 0.0641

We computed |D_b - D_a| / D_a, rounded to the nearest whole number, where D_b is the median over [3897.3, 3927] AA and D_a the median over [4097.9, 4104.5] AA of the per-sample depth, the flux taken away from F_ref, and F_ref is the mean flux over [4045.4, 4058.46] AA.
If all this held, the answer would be -2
